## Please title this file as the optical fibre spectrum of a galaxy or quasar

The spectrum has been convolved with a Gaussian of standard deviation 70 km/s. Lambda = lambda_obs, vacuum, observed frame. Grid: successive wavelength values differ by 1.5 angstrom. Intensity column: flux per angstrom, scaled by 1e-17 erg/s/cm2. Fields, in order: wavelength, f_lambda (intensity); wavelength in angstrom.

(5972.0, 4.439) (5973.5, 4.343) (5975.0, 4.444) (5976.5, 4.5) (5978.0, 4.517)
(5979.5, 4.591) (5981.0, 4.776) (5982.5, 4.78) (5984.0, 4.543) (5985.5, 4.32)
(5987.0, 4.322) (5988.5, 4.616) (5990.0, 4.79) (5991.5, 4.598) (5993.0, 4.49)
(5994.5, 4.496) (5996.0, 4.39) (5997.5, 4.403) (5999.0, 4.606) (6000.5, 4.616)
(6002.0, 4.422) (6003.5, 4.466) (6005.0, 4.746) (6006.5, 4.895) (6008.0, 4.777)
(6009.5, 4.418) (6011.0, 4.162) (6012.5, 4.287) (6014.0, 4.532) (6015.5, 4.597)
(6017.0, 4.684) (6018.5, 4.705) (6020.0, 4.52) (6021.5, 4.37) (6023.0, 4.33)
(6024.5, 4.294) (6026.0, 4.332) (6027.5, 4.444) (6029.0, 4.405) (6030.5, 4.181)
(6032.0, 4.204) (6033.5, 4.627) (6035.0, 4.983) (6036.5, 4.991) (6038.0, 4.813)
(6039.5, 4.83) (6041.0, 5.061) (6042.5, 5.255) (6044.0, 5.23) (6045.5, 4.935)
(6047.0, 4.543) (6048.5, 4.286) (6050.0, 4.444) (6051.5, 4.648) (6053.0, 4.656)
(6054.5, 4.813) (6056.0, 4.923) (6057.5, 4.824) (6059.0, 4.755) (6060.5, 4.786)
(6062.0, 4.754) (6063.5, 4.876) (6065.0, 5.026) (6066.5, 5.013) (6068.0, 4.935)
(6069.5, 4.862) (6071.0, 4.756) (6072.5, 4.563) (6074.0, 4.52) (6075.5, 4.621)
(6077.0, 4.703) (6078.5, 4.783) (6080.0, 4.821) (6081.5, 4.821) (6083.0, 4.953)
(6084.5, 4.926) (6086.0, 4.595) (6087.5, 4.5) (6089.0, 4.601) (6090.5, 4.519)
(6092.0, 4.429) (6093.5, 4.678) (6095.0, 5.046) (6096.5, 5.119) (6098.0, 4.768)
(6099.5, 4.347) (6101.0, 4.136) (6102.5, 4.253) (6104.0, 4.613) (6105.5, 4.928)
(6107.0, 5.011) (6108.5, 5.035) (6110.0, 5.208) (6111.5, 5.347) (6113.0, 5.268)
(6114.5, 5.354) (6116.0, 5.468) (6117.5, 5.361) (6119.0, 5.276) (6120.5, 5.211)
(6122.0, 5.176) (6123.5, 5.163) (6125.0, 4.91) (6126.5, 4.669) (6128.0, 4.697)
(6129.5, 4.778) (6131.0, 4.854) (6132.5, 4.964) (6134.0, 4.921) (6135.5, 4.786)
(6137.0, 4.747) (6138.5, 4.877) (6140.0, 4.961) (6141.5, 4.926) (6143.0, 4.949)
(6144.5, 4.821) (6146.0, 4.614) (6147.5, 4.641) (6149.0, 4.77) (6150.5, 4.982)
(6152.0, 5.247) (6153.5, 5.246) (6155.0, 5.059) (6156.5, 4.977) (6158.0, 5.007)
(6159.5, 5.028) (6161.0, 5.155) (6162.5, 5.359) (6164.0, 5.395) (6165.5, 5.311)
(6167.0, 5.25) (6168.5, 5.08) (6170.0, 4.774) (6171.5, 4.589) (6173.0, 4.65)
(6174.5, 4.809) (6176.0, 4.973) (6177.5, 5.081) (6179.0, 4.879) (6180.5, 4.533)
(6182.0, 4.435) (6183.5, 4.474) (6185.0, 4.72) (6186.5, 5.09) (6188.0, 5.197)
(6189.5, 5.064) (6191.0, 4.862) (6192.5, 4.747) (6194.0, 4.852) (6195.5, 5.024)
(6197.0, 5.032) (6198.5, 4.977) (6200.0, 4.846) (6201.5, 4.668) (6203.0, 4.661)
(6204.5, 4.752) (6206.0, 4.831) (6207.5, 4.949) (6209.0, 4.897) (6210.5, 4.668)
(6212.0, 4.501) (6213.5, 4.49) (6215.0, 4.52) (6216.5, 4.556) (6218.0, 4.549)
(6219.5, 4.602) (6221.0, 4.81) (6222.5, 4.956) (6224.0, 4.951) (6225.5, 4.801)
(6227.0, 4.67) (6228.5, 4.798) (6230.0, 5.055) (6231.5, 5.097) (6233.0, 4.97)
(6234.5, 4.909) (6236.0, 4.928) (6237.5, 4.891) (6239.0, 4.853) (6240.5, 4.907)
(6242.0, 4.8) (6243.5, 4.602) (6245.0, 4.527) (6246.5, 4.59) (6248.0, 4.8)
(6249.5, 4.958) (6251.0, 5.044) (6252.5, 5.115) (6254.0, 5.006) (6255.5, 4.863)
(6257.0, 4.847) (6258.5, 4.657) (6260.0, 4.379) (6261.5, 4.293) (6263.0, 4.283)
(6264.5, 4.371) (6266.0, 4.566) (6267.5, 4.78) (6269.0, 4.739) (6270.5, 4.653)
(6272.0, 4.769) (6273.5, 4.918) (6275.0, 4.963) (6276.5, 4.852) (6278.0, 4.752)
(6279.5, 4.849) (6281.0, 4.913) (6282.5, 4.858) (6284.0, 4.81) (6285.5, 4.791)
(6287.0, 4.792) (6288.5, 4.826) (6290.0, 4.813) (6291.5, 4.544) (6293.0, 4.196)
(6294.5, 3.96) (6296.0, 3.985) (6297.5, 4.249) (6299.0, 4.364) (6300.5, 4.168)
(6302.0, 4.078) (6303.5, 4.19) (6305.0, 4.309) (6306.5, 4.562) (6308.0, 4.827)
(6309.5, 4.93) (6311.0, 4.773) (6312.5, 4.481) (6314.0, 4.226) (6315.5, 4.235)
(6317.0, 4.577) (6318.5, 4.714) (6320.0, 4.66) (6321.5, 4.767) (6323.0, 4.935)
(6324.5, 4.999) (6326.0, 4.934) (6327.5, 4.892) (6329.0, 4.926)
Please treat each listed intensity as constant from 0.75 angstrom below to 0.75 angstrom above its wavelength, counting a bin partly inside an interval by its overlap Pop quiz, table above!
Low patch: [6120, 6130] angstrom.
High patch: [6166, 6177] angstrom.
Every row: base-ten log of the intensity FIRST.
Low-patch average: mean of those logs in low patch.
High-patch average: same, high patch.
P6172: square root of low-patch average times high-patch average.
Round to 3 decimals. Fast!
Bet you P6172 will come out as 0.691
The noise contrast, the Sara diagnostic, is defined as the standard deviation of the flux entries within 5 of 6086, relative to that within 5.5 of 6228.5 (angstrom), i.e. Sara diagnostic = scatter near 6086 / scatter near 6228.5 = 1.2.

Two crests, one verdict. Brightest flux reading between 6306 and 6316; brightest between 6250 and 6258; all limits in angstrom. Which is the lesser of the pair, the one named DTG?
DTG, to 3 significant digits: 4.93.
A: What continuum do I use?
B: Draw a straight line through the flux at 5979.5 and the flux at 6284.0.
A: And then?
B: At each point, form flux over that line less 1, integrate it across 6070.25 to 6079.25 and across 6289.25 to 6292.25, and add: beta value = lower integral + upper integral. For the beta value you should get -0.1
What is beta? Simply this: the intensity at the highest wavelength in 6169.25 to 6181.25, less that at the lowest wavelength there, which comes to -0.2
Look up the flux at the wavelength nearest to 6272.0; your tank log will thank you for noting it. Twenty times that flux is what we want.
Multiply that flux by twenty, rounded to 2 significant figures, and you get 95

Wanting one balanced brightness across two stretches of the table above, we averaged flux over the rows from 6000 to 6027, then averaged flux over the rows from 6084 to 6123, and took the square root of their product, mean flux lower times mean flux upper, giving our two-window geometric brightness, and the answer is 4.70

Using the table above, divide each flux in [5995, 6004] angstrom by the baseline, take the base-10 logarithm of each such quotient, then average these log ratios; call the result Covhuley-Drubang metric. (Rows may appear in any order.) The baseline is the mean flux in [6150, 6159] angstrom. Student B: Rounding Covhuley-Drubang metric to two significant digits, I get -0.055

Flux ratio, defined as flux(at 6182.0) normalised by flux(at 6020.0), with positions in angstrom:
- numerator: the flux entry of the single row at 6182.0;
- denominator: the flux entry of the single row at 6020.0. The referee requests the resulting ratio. 0.98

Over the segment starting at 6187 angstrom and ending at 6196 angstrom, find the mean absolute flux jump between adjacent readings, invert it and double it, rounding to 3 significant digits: 13.8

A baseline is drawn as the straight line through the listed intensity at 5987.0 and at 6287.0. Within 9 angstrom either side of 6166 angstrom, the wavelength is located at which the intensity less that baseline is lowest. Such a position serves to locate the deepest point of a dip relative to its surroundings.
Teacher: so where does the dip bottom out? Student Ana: 6171.5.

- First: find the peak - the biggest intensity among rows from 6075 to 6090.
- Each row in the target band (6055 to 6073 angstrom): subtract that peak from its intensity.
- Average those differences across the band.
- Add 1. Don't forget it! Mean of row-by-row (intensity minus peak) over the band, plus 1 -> 0.89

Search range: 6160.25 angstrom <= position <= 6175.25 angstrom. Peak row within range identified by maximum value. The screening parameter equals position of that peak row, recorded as 6164.0 angstrom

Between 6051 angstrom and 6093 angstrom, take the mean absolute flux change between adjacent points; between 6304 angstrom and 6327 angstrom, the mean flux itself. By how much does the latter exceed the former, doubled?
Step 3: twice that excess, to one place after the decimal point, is 9.1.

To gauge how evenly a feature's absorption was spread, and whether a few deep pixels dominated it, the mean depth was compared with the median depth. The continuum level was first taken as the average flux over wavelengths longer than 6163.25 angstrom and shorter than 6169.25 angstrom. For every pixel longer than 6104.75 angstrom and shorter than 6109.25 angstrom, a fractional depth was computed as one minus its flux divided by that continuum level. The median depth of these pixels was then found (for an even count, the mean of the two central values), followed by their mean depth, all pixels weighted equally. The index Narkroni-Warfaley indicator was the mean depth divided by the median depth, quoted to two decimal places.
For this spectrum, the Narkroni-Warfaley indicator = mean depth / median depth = 1.08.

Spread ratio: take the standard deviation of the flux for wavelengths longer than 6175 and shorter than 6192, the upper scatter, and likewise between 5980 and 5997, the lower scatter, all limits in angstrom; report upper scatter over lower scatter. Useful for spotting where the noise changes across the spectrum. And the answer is 1.54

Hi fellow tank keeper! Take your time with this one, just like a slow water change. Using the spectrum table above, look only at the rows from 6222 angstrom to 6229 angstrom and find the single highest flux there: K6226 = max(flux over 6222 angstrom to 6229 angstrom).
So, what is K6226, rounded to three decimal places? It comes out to 4.956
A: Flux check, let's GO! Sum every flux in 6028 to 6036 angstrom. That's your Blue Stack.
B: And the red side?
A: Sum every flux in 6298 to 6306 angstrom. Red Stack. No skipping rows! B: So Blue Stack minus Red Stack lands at 1.3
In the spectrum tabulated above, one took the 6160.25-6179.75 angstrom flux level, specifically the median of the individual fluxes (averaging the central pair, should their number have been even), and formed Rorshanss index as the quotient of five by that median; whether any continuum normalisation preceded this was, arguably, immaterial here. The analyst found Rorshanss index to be 0.98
